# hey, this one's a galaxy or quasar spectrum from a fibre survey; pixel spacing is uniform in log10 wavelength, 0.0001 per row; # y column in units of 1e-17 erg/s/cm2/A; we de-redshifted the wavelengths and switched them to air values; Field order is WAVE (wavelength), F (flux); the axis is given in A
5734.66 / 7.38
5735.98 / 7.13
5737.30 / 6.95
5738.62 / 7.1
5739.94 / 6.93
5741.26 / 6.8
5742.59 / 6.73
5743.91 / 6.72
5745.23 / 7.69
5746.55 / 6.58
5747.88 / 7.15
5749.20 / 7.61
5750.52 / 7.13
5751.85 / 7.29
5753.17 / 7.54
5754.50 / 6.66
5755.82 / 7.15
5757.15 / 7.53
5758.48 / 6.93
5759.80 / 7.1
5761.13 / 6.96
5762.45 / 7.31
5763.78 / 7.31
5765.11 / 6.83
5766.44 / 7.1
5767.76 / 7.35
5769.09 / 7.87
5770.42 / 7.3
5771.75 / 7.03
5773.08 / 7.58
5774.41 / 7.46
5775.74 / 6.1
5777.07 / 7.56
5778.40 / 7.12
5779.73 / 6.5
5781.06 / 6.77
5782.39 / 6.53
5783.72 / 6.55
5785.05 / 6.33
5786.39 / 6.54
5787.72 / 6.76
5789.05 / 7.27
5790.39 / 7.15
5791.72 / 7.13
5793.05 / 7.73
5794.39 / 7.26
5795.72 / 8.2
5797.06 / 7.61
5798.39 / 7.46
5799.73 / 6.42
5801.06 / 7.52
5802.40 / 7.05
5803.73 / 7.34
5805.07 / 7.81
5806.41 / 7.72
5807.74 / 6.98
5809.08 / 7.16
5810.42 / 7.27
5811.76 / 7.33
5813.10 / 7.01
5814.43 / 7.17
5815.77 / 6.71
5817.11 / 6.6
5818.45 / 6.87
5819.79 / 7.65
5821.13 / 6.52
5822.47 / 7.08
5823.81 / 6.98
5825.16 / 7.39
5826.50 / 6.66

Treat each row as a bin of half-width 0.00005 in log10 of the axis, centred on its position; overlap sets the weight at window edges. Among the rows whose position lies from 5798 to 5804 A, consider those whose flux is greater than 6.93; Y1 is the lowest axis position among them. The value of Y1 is 5798.39 A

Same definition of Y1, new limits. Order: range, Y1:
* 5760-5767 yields 5761.13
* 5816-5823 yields 5819.79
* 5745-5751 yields 5745.23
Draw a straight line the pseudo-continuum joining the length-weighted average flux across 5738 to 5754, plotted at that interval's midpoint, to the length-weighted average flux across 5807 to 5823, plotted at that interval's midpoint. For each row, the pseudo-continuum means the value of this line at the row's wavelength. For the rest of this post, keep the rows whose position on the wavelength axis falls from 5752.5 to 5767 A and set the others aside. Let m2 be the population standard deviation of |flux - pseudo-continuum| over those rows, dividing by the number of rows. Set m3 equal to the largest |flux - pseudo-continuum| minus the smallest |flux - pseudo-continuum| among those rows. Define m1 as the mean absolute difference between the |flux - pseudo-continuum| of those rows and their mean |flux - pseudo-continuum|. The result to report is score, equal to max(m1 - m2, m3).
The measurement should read 0.4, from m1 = 0.13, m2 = 0.16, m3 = 0.43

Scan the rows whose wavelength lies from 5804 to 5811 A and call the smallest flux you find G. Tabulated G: 6.98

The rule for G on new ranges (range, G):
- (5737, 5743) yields 6.73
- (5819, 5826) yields 6.52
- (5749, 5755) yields 6.66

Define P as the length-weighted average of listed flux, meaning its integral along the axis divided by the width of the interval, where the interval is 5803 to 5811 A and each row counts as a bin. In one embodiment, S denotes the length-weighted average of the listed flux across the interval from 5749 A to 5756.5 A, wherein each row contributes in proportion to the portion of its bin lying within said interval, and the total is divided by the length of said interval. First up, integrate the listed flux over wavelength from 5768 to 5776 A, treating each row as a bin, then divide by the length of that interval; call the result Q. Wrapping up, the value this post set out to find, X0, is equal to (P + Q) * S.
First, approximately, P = 7.38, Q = 7.28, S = 7.21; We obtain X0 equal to 105.6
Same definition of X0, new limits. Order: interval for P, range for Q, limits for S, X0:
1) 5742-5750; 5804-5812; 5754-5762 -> 102.3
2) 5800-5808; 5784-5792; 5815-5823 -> 98.1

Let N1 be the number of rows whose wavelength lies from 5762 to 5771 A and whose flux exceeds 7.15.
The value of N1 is 5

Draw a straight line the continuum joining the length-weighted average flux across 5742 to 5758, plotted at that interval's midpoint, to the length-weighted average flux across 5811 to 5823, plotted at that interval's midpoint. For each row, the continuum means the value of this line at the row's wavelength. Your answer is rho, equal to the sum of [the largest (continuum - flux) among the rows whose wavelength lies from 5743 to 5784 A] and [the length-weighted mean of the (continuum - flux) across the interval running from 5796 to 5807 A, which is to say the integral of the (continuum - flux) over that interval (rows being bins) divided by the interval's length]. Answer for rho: 0.63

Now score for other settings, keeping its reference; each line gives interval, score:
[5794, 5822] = 1.1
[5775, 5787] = 0.9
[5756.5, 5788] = 1.0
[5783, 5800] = 1.1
